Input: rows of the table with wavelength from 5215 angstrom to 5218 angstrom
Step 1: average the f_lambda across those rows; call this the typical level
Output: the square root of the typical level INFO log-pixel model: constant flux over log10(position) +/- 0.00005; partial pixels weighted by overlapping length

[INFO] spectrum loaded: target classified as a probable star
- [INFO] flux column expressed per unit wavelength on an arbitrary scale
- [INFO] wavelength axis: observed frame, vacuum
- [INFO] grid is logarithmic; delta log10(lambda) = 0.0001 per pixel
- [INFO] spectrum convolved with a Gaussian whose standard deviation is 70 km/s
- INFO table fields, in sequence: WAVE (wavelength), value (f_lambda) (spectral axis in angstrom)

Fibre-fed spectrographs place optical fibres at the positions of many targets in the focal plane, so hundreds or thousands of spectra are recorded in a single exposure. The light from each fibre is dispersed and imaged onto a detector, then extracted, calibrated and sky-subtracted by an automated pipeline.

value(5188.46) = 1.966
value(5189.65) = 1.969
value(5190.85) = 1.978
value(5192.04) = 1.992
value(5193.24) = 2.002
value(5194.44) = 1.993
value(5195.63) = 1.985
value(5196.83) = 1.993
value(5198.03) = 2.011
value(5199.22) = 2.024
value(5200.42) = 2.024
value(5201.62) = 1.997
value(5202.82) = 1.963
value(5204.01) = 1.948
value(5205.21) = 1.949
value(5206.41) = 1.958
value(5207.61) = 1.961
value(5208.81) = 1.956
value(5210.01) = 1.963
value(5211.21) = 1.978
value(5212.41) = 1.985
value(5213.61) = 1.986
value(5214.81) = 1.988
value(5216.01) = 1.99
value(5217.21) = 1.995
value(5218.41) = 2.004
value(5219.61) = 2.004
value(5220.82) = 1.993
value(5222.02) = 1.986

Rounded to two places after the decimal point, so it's 1.41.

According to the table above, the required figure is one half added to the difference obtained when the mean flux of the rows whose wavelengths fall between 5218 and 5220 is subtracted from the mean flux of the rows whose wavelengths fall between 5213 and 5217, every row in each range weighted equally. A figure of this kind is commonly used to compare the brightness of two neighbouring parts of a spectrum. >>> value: 0.484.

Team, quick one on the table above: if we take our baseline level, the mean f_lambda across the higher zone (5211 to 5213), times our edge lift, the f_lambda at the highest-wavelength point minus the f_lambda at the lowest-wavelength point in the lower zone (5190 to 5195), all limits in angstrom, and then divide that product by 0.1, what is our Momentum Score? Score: 0.3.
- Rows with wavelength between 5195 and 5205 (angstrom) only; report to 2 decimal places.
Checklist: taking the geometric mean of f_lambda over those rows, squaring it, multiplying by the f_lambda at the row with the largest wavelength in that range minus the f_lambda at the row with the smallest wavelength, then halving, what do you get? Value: -0.07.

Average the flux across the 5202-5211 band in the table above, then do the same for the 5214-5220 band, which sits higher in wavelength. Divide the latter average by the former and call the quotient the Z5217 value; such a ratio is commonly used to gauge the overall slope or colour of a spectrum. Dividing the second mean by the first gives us 1.02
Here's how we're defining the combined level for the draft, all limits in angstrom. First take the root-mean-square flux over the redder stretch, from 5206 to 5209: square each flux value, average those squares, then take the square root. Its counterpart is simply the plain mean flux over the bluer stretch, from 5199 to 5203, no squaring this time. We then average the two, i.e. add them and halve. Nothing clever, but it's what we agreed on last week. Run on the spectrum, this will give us 1.98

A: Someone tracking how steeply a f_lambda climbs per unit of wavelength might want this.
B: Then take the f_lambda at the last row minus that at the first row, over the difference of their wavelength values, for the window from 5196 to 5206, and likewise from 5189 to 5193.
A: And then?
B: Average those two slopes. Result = 0.002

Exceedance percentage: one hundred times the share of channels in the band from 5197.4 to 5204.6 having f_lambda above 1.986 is 67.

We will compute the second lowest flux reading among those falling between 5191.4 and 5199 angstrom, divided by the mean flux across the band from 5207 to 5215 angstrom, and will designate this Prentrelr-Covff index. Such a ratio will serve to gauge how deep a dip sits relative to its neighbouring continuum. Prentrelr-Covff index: 1.01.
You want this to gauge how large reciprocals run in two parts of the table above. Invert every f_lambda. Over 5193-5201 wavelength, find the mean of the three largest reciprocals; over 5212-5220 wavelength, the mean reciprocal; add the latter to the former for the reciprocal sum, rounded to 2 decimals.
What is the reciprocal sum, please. 1.00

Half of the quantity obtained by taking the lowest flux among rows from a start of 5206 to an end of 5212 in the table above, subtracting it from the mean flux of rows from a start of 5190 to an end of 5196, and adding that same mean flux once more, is 1.01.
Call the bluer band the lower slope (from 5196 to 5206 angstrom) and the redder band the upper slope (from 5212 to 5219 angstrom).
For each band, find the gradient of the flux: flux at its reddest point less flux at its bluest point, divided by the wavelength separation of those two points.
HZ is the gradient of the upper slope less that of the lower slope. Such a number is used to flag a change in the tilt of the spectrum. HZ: 0.0084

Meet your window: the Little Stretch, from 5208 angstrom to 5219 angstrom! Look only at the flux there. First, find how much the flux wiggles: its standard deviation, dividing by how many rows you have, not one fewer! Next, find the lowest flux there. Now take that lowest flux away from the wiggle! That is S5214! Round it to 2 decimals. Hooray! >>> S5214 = -1.94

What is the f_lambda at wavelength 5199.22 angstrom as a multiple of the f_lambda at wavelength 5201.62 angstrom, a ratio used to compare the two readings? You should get 1.01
